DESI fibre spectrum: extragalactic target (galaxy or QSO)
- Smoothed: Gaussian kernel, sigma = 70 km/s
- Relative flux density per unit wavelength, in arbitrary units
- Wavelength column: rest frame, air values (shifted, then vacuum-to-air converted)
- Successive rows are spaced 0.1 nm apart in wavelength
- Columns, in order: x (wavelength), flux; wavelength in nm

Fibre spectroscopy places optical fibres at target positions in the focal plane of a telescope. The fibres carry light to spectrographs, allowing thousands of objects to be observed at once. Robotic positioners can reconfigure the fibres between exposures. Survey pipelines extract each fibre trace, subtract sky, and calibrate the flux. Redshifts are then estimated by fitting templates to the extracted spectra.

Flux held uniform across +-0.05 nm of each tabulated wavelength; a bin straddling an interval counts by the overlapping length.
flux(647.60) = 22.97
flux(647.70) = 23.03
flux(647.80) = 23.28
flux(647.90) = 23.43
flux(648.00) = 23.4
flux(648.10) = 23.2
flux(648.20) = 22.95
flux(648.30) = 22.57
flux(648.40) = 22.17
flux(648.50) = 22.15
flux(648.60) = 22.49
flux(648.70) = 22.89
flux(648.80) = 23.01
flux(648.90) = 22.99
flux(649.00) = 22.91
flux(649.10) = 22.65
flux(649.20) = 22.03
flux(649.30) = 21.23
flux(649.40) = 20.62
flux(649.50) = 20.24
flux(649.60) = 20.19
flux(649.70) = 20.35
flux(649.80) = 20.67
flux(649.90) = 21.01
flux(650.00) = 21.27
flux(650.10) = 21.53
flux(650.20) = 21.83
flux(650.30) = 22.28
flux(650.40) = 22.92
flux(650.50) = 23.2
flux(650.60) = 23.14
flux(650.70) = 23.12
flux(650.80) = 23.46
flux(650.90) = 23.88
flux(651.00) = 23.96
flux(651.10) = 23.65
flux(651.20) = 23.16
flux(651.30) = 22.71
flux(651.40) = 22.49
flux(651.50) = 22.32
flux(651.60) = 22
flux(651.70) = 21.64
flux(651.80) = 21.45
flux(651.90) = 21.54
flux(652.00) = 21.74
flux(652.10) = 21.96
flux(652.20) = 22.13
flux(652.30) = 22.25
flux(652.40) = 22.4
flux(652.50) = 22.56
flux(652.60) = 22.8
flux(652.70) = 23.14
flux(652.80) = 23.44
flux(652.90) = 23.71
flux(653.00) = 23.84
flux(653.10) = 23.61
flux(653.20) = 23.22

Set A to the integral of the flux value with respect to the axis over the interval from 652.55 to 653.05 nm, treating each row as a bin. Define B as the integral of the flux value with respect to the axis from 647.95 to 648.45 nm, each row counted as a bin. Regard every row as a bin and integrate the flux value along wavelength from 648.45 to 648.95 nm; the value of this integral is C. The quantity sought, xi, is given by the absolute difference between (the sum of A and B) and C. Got 11.8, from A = 11.7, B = 11.4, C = 11.4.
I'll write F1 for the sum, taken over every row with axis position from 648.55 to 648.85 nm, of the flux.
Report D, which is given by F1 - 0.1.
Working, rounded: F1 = 68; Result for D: 68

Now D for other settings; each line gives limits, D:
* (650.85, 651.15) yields 71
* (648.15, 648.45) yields 68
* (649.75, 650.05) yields 63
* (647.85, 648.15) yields 70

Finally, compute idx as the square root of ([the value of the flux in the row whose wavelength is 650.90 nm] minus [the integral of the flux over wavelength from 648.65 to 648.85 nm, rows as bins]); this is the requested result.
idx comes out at 4.39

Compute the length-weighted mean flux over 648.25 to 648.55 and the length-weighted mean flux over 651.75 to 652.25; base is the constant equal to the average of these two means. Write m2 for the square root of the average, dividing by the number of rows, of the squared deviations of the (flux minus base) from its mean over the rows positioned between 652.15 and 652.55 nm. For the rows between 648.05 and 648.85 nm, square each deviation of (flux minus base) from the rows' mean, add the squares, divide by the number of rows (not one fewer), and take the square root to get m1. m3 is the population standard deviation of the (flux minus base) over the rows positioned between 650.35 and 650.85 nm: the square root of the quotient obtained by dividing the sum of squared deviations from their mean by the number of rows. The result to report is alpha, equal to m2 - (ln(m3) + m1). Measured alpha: 1.5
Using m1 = 0.37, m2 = 0.16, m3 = 0.17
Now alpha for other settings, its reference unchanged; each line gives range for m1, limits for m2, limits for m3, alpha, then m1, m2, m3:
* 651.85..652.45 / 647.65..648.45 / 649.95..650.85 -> 0.4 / 0.29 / 0.41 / 0.77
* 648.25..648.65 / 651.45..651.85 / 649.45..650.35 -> 0.5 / 0.19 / 0.33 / 0.70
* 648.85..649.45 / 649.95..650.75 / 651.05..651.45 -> 0.7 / 0.88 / 0.74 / 0.45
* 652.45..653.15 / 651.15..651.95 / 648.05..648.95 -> 1.1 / 0.45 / 0.57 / 0.36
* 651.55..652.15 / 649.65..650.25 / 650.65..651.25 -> 1.4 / 0.20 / 0.50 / 0.32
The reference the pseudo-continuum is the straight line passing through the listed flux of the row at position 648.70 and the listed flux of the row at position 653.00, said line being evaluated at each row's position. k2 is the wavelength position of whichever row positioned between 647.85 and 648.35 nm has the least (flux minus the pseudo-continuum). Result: 648.30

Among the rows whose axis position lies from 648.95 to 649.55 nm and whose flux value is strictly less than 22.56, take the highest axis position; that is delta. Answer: 649.50 nm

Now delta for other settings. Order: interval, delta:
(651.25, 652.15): 652.10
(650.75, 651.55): 651.50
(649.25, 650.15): 650.10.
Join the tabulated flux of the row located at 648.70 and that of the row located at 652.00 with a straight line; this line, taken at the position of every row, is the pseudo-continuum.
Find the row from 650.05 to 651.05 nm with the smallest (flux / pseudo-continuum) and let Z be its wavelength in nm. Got 650.10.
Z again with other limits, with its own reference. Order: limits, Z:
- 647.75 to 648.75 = 648.40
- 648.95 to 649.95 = 649.60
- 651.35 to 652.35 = 651.80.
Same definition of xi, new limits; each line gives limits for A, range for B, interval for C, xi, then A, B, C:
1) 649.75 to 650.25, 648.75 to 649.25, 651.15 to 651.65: 10.7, 10.6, 11.4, 11.3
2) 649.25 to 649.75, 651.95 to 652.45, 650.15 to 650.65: 10.0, 10.3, 11.0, 11.3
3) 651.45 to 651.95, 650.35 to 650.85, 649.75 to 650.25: 11.8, 10.9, 11.6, 10.6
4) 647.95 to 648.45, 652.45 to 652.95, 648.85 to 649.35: 11.8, 11.4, 11.6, 11.2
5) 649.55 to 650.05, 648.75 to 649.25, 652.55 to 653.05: 10.0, 10.3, 11.4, 11.7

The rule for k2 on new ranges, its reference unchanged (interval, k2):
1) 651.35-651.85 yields 651.80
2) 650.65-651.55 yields 651.50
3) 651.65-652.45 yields 651.80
